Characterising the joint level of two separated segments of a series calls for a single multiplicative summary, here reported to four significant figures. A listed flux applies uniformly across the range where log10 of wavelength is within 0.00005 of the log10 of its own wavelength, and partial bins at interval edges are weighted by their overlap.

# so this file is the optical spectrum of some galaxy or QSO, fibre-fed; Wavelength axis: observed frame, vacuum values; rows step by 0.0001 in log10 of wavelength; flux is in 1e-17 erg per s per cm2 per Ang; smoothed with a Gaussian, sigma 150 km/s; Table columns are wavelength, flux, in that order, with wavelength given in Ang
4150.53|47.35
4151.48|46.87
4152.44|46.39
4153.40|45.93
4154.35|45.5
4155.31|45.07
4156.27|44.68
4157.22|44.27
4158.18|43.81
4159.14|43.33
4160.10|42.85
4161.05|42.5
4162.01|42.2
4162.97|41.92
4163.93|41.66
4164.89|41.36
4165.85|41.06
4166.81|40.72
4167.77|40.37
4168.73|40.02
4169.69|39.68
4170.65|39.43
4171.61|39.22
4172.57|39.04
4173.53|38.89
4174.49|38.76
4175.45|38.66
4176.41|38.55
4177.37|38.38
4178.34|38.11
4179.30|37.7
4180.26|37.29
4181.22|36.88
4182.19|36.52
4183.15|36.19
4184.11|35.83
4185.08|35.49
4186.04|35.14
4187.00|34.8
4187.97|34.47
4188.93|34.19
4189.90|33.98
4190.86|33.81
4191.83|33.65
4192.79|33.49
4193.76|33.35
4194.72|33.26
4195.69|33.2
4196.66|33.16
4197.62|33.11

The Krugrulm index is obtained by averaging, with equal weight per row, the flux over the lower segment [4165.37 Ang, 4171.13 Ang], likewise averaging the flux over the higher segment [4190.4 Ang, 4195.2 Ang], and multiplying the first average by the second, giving 1348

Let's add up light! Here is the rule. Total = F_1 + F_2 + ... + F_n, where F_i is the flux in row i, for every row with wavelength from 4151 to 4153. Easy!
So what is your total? 93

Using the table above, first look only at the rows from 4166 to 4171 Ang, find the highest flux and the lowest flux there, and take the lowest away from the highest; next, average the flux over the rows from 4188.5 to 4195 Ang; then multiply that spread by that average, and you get 43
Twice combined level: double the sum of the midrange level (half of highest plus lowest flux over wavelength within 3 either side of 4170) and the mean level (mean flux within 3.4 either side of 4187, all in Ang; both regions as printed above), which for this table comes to 149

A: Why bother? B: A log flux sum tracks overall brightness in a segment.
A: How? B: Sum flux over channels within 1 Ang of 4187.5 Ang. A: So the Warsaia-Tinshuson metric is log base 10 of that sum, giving 1.84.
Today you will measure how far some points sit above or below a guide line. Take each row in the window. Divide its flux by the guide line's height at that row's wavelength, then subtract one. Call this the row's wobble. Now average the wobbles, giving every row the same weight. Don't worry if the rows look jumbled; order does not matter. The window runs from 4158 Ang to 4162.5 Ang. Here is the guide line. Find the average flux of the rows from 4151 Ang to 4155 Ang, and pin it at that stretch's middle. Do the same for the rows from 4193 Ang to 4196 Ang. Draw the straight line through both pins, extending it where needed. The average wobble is -0.023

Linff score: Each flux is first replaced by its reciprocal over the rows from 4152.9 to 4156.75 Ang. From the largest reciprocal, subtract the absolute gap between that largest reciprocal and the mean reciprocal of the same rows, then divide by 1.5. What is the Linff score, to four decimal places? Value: 0.0147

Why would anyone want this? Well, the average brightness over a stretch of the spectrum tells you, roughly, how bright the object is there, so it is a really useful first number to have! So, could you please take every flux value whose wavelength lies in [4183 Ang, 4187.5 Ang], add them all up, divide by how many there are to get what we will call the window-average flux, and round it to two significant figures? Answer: 35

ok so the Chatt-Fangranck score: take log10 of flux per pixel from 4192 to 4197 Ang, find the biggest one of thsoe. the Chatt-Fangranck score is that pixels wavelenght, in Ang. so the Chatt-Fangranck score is 4192.79 Ang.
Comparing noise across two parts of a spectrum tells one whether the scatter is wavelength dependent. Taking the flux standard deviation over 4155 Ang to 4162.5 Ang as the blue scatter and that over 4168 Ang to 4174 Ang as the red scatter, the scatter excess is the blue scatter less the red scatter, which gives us 0.6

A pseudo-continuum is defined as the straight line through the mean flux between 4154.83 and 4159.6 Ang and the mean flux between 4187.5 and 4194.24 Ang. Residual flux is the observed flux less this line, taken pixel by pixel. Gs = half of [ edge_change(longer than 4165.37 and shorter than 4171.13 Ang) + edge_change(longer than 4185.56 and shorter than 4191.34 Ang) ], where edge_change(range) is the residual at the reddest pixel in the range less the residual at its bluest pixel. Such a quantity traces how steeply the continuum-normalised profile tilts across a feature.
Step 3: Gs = 0.00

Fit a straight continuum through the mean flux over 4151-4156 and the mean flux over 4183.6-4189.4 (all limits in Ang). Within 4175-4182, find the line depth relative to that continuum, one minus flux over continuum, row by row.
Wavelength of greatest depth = 4175.45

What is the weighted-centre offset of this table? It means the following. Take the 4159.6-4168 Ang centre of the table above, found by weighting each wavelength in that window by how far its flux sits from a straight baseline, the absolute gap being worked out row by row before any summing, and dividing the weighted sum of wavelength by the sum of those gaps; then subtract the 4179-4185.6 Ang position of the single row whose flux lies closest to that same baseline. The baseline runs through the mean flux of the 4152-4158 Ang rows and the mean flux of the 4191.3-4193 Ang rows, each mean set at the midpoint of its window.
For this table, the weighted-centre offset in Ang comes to -16.3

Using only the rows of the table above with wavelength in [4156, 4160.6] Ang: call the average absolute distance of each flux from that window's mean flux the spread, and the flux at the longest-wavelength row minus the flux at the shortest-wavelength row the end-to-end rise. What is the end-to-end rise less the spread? -2.4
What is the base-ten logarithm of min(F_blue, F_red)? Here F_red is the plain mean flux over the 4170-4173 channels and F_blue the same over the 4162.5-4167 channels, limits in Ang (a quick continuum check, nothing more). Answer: 1.594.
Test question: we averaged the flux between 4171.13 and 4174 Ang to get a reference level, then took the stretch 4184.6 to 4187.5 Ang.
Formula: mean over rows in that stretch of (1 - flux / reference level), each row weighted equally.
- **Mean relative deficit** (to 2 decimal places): 0.10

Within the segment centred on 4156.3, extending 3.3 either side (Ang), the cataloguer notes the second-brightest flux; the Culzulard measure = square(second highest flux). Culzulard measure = 2070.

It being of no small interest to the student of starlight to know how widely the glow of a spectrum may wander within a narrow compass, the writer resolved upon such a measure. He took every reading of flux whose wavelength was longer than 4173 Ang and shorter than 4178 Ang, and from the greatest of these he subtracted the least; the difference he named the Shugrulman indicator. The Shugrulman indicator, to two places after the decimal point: 0.51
